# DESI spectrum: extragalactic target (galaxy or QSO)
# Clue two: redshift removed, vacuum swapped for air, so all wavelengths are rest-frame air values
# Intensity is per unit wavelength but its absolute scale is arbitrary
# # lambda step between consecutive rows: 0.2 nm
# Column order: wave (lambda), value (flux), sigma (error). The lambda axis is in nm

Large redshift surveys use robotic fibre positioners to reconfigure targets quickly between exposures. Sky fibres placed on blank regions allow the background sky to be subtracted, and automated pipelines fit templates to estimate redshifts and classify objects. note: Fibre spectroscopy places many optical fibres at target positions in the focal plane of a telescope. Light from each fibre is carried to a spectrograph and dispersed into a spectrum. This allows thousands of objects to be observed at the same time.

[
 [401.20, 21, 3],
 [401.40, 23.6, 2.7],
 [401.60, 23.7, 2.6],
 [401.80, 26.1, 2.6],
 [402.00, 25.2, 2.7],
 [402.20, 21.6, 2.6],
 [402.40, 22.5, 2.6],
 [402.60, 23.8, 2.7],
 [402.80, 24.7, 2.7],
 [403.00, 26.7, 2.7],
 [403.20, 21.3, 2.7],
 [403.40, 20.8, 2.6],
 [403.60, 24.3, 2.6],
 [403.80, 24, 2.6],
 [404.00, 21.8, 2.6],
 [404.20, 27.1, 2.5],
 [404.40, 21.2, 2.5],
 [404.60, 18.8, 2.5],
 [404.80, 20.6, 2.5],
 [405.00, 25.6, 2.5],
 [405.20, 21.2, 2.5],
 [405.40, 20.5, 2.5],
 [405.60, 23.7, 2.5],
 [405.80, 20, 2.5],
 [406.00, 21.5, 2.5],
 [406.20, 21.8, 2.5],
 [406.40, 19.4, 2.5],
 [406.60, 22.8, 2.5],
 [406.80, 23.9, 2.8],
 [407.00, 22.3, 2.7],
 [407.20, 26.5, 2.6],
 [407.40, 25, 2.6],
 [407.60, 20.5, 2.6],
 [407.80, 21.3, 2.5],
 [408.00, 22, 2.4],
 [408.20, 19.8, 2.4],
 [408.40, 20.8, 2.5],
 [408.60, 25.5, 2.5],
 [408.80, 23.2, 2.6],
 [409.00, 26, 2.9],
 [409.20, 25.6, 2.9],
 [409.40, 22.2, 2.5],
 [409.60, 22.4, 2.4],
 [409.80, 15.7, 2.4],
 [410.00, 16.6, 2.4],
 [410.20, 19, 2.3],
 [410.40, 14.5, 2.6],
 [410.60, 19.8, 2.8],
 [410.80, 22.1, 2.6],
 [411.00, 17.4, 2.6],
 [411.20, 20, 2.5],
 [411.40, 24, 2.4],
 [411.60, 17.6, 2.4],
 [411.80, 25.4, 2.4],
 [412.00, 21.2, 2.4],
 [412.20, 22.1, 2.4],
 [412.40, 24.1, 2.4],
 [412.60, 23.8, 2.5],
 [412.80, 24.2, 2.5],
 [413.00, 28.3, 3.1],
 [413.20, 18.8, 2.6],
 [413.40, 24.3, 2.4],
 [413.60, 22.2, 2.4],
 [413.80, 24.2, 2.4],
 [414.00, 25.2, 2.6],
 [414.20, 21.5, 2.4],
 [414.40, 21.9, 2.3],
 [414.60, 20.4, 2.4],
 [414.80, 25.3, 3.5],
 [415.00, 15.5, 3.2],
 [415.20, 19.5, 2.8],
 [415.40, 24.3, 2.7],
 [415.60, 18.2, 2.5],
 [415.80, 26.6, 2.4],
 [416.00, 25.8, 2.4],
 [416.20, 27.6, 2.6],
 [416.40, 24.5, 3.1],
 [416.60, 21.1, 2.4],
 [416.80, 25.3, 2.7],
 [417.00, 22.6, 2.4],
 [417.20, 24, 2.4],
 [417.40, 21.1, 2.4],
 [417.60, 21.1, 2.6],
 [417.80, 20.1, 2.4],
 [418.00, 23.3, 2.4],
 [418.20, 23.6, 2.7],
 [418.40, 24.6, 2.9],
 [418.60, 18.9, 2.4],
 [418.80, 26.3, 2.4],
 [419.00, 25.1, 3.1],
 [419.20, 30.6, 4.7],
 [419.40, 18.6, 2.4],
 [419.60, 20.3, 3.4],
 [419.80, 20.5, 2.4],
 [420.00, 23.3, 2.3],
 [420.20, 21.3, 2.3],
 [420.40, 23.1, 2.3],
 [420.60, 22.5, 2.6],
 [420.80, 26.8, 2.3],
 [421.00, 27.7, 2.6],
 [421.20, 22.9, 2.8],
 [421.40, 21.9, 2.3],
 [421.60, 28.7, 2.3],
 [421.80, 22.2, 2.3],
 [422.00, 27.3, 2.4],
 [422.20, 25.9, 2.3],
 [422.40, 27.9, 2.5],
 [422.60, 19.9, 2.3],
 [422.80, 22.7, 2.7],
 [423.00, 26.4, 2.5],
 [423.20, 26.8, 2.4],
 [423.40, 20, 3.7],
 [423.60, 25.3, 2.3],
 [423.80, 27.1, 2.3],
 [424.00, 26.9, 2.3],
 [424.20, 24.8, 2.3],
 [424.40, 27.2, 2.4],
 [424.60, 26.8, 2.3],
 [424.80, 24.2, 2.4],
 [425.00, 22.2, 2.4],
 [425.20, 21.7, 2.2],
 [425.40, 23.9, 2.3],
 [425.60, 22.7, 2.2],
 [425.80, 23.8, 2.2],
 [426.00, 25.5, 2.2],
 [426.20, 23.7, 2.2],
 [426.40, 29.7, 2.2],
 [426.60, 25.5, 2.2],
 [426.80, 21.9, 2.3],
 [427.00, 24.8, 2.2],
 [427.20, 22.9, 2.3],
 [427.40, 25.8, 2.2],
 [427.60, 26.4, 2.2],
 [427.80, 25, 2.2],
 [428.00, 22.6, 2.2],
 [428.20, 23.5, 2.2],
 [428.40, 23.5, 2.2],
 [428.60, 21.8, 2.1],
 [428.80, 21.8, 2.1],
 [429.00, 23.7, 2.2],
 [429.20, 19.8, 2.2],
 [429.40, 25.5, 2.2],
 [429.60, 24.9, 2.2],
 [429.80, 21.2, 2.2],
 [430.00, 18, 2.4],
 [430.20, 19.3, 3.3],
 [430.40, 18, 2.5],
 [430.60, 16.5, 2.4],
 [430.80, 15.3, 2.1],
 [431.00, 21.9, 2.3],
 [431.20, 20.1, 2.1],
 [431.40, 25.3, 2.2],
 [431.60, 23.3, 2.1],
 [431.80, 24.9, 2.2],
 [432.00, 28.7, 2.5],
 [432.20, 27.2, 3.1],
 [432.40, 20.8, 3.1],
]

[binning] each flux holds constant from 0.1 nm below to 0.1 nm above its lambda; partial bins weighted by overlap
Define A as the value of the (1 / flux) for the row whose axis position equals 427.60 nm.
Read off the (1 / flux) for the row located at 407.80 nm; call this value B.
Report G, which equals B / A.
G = 1.24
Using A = 0.038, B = 0.047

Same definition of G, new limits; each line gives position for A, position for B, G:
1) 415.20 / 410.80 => 0.88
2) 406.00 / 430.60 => 1.30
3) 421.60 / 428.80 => 1.32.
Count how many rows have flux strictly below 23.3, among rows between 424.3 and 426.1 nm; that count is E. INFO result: 3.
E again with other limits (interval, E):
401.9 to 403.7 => 4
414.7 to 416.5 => 3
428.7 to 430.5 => 6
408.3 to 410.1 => 6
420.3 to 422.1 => 5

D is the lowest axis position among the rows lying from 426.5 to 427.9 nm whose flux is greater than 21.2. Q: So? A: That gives 426.60 nm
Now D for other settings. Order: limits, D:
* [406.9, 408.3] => 407.00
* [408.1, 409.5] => 408.60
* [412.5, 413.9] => 412.60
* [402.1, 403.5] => 402.20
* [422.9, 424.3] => 423.00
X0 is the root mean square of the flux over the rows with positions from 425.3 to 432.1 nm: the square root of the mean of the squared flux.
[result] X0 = 23.2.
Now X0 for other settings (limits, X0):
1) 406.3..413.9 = 22.2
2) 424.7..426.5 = 24.3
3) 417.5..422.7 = 23.8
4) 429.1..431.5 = 20.7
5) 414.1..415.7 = 21.0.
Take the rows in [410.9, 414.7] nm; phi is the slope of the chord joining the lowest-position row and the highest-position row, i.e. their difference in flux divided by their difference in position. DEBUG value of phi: 0.83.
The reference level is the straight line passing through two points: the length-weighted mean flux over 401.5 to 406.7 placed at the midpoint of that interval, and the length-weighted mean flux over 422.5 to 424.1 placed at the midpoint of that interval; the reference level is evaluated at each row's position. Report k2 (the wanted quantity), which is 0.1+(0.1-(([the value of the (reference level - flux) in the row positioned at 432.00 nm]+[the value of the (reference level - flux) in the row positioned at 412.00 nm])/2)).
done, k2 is 0.9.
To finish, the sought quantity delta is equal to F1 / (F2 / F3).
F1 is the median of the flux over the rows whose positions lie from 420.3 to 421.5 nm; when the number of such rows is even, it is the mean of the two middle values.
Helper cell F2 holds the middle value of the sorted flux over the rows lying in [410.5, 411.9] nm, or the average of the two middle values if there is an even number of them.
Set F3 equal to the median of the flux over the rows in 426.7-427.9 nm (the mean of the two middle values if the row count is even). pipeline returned 29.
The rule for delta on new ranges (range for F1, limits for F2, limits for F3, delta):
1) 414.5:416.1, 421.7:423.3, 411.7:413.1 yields 21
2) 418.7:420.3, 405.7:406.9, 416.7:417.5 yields 24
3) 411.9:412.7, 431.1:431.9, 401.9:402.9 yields 23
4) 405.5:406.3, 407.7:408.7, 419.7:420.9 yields 23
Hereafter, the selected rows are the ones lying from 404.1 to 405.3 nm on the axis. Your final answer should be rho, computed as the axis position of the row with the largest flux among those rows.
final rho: 404.20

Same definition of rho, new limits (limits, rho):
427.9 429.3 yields 429.00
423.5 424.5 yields 424.40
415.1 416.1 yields 415.80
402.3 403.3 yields 403.00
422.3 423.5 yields 422.40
